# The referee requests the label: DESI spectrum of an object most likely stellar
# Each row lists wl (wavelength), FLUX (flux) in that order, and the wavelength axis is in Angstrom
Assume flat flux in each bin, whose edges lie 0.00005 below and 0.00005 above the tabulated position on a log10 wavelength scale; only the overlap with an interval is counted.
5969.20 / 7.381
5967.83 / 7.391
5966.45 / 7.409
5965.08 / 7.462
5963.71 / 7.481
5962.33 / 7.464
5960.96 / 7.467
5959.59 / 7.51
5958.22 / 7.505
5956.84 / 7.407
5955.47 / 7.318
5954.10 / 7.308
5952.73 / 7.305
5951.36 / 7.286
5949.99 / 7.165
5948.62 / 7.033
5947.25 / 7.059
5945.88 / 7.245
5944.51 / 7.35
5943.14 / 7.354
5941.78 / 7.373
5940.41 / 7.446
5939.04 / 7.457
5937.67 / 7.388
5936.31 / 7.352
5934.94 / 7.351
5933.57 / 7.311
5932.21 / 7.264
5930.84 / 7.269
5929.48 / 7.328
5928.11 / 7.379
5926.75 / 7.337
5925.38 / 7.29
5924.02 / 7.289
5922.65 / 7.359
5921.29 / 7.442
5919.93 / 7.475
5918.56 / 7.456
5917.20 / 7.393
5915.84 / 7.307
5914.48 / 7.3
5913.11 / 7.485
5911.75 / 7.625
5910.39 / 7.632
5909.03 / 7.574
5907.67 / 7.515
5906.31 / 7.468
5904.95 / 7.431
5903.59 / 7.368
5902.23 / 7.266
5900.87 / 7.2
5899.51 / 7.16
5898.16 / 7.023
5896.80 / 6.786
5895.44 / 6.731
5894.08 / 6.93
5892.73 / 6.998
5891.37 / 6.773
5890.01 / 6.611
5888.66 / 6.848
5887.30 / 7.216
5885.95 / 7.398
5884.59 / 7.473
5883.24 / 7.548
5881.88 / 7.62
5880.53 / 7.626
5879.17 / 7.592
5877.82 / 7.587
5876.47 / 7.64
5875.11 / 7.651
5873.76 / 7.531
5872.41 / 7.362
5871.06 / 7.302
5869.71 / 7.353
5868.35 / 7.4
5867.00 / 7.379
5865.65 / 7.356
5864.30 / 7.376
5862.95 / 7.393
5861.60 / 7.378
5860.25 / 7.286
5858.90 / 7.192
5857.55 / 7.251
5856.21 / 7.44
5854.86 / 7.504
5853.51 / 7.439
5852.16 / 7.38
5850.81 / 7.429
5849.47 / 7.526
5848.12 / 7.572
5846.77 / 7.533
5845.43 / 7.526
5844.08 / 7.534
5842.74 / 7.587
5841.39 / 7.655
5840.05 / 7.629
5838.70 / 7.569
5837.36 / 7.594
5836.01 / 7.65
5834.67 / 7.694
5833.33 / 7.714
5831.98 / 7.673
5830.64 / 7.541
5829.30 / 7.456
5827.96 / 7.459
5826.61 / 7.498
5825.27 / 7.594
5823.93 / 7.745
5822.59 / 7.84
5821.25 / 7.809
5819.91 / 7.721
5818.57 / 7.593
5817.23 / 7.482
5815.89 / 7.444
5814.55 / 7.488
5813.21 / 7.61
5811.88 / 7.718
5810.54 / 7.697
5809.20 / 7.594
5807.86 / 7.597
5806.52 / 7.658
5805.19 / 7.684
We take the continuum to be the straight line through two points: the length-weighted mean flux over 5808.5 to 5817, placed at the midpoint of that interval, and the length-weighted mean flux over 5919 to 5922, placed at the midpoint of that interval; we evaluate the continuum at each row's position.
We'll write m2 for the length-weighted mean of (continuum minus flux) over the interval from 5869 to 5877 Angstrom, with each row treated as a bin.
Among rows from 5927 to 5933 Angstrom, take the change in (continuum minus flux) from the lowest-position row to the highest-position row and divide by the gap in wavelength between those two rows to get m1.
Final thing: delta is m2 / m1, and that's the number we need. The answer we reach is 1.6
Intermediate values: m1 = 0.03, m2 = 0.04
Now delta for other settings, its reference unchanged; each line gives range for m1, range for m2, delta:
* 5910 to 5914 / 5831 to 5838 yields -1.9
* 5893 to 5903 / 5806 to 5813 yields 1.4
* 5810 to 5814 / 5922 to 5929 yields 3.8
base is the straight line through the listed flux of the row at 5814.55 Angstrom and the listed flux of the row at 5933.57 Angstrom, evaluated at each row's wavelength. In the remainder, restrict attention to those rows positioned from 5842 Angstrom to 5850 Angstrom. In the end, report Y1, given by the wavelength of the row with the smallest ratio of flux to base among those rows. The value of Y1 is 5845.43 Angstrom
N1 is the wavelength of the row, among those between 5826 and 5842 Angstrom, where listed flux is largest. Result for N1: 5833.33 Angstrom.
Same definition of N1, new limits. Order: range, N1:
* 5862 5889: 5875.11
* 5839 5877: 5841.39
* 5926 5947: 5939.04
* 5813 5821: 5819.91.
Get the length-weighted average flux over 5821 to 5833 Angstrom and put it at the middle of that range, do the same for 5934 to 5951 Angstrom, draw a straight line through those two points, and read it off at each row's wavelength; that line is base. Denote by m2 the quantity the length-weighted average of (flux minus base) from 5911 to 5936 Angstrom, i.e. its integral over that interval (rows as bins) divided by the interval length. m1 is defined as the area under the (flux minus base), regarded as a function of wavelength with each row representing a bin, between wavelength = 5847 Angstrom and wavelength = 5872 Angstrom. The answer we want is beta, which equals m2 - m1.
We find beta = 3.5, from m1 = -3.46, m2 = 0.02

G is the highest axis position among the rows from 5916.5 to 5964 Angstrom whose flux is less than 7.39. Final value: 5955.47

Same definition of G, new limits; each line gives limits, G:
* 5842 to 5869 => 5867.00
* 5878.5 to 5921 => 5915.84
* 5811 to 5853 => 5852.16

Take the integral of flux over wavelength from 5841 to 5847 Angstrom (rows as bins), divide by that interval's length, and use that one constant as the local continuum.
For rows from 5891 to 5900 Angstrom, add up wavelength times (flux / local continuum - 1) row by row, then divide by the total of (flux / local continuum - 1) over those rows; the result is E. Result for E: 5895.1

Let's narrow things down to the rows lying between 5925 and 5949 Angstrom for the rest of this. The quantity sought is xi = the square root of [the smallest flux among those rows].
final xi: 2.65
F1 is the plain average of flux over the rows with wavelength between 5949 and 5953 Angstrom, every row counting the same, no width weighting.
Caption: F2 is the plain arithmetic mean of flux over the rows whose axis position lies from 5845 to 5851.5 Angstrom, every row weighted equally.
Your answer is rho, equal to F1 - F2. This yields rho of -0.3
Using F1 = 7.25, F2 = 7.52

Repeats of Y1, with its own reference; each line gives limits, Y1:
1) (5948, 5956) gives 5948.62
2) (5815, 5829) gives 5815.89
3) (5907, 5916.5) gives 5914.48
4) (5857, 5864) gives 5858.90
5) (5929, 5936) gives 5932.21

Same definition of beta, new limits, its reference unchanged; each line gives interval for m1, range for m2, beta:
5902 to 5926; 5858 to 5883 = -1.3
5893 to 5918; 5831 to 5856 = 2.9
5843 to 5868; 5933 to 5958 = 3.0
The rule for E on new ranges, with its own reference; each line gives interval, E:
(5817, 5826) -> 5822.5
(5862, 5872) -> 5867.3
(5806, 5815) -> 5809.3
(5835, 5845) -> 5838.5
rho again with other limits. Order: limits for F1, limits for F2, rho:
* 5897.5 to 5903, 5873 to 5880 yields -0.4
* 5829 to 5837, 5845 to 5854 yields 0.1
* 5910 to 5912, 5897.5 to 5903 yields 0.5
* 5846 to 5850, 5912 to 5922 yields 0.1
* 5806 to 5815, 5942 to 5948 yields 0.4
